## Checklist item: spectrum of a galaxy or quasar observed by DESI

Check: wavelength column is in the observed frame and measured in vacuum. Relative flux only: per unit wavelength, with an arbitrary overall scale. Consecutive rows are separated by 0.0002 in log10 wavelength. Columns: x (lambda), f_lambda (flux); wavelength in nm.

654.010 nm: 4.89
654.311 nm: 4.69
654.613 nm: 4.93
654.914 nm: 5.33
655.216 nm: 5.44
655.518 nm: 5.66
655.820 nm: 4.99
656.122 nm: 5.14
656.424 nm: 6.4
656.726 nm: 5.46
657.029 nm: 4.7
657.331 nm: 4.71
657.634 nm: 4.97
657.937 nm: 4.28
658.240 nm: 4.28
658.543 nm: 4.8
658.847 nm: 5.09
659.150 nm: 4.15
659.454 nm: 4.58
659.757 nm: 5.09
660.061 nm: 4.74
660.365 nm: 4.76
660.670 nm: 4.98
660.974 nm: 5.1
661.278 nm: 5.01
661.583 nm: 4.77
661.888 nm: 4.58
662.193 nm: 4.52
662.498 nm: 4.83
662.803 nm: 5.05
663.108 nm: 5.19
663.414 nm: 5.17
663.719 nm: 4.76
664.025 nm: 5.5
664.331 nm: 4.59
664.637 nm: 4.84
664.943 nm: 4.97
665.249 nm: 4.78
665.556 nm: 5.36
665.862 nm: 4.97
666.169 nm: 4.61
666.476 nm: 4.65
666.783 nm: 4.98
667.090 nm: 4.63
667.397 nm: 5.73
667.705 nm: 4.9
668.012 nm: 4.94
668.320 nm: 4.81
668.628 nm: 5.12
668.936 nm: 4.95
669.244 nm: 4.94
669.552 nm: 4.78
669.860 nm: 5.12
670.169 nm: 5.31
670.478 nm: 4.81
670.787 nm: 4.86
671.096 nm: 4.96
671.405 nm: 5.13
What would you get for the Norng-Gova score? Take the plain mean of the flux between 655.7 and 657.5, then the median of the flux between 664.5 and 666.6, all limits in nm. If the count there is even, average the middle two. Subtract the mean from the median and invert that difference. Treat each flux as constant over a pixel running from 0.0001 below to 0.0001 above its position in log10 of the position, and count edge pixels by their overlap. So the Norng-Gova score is -2.5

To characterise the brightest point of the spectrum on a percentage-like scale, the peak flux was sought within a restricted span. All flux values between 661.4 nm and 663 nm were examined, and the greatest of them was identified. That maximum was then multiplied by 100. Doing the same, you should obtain 505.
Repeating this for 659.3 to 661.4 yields 510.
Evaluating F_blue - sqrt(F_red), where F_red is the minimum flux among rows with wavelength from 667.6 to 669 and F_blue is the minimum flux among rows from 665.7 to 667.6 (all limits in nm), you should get 2.4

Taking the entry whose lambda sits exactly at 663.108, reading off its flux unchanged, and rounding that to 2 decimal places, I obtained 5.19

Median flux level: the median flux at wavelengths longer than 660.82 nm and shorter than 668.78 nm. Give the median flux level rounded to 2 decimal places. 4.92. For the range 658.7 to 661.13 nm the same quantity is 4.87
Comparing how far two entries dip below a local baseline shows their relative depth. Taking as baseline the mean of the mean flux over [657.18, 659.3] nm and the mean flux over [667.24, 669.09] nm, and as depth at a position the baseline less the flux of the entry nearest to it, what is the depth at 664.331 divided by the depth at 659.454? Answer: 1.0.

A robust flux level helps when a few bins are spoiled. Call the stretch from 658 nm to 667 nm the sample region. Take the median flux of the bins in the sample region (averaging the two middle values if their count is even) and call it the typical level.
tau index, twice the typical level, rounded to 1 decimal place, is 9.7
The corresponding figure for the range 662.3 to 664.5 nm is 10.1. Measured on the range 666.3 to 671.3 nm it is 9.9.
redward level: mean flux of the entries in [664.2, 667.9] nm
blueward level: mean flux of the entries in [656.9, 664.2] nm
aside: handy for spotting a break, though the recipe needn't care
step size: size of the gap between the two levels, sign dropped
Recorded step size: 0.10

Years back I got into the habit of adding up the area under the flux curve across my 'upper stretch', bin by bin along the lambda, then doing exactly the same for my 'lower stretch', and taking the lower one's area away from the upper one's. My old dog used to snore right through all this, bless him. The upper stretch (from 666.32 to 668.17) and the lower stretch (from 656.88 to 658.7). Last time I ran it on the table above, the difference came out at 0.8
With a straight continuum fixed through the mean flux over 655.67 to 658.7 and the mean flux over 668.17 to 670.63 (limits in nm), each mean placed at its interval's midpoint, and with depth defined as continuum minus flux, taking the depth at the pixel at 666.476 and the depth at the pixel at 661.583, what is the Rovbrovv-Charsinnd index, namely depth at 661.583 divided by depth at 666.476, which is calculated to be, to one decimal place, 0.6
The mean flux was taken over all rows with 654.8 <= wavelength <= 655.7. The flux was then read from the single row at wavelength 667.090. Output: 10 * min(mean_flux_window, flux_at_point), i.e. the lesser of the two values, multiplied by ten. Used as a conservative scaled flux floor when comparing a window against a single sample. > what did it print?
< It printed 46.3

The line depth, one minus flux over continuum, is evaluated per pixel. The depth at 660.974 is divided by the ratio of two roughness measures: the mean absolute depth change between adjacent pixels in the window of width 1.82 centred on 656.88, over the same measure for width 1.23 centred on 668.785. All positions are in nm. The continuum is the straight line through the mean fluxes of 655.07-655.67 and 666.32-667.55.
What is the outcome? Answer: 0.010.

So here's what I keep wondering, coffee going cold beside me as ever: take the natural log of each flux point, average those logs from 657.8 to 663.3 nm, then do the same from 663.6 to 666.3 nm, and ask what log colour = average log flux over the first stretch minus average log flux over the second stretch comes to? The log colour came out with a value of -0.034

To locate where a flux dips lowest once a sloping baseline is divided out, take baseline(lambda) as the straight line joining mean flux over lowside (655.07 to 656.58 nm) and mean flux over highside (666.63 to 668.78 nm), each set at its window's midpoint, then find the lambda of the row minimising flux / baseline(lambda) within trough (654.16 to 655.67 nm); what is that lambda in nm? 654.311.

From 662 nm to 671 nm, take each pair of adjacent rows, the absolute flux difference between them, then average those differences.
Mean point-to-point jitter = 0.33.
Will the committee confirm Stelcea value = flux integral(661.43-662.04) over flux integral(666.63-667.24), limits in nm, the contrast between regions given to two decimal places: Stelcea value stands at 0.97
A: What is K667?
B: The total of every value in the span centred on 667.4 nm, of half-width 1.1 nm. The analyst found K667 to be 34.6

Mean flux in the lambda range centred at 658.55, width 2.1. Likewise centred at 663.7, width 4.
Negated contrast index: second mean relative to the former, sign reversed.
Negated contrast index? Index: -1.07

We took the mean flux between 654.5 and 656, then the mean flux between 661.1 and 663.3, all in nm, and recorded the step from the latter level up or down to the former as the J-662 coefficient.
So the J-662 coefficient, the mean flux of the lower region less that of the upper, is 0.4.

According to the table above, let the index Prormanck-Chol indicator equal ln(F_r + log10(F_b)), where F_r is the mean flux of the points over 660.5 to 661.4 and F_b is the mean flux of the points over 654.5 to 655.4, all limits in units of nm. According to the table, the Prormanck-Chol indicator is 1.749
